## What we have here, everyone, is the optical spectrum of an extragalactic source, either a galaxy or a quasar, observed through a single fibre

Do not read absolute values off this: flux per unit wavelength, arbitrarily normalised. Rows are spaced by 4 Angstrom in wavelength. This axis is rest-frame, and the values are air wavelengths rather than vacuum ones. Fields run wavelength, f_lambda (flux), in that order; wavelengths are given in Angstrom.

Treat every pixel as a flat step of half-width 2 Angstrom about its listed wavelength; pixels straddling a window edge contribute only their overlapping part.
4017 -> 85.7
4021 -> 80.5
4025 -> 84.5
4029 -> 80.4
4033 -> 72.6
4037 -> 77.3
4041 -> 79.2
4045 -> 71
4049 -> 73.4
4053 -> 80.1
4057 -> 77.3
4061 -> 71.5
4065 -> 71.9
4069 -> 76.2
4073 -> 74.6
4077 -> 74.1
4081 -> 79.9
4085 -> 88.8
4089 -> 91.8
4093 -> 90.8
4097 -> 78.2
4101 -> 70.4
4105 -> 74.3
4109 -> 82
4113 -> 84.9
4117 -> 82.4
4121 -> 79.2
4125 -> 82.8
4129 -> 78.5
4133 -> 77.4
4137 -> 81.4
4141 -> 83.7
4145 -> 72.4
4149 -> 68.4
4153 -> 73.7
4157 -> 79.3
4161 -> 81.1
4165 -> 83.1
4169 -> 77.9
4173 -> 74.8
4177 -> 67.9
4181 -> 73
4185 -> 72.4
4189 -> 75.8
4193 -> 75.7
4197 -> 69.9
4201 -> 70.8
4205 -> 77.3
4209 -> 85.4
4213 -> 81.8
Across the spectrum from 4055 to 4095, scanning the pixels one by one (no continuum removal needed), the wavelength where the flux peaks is 4089 Angstrom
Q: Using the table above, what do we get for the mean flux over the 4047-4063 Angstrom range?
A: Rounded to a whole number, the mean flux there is 76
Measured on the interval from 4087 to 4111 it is 81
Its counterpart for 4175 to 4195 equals 73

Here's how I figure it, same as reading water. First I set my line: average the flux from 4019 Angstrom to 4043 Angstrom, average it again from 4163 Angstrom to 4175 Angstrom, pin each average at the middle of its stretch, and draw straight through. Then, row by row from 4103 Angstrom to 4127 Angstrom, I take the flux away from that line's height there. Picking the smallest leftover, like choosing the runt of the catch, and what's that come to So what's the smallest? -6.1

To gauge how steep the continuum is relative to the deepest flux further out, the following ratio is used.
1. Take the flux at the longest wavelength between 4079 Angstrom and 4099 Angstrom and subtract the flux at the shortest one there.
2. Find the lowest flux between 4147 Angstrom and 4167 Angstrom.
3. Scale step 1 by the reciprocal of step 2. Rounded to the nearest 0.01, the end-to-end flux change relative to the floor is -0.02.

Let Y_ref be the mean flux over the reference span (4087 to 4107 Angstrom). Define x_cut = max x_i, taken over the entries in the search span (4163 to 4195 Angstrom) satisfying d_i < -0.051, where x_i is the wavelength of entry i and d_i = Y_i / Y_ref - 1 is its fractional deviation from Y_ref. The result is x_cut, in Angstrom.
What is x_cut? 4193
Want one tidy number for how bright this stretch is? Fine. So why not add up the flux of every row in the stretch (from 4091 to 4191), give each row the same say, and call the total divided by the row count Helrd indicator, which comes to 77.8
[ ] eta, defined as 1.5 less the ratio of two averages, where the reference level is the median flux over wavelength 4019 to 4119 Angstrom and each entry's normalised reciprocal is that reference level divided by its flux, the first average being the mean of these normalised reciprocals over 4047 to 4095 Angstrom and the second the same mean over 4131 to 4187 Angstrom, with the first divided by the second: 0.535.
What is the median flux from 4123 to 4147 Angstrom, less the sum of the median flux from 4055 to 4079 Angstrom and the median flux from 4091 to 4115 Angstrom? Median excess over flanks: -74.5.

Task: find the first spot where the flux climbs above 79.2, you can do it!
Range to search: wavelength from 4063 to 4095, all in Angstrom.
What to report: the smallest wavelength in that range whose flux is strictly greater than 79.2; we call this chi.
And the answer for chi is 4081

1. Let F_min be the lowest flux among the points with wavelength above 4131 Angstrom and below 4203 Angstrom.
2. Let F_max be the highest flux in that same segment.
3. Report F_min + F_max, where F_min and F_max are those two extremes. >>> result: 152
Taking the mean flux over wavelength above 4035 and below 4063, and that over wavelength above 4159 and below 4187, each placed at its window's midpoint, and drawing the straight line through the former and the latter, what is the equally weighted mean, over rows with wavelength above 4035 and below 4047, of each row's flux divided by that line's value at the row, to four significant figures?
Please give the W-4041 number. 1.002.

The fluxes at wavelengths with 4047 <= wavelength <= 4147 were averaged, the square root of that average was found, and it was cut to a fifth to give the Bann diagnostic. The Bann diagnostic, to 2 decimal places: 1.78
